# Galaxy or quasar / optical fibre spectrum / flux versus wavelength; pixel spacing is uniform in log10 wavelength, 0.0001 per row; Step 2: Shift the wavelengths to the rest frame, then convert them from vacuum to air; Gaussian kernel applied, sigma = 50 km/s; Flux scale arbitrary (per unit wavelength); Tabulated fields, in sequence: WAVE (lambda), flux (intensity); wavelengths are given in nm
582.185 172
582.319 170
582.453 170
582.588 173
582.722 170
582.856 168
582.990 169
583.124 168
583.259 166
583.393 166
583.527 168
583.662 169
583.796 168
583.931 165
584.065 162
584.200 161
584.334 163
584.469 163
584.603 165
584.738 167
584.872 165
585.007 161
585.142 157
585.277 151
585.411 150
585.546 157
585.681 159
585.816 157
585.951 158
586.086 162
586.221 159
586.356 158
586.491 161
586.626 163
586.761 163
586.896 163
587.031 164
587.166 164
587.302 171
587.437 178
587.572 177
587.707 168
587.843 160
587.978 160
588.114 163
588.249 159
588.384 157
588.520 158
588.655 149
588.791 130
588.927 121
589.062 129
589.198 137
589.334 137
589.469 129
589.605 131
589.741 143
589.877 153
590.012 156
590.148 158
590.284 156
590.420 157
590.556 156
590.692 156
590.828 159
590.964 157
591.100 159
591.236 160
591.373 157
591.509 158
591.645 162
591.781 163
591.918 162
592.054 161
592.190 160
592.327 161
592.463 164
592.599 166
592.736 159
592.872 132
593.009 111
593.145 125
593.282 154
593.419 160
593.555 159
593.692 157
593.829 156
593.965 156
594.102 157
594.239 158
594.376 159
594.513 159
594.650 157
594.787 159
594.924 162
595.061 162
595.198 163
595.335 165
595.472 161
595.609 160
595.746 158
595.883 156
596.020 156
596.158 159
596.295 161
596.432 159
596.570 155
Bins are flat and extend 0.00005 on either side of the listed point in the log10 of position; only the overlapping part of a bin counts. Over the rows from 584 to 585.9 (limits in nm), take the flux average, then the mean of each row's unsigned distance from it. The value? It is 4.0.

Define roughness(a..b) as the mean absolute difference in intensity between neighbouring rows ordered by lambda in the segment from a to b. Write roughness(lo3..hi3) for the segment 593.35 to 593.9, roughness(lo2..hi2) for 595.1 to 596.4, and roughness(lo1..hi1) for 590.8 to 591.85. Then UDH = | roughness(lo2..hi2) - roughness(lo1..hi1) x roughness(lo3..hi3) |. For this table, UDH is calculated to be 1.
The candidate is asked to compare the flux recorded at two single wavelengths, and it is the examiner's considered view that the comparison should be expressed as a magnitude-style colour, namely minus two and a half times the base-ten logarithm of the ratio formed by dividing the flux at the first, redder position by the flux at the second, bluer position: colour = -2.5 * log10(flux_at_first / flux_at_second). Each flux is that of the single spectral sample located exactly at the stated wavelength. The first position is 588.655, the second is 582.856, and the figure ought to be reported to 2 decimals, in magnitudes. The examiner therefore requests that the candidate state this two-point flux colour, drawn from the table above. 0.13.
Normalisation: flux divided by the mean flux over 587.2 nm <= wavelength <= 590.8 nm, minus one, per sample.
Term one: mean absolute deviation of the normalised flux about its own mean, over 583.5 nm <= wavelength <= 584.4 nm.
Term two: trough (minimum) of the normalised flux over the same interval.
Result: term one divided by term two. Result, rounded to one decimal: 0.3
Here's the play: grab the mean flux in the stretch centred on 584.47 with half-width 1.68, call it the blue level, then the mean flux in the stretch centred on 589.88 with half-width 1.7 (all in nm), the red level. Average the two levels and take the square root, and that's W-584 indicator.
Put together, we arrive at 12.48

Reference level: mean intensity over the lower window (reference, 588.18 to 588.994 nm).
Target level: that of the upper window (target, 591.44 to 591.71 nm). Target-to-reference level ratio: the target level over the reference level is 1.10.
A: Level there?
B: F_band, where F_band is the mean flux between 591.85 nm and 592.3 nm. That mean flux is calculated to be 161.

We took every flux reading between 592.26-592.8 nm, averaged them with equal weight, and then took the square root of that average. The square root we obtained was 12.75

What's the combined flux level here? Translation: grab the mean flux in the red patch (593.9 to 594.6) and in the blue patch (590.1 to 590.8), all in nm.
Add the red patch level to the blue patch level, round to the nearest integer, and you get 314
